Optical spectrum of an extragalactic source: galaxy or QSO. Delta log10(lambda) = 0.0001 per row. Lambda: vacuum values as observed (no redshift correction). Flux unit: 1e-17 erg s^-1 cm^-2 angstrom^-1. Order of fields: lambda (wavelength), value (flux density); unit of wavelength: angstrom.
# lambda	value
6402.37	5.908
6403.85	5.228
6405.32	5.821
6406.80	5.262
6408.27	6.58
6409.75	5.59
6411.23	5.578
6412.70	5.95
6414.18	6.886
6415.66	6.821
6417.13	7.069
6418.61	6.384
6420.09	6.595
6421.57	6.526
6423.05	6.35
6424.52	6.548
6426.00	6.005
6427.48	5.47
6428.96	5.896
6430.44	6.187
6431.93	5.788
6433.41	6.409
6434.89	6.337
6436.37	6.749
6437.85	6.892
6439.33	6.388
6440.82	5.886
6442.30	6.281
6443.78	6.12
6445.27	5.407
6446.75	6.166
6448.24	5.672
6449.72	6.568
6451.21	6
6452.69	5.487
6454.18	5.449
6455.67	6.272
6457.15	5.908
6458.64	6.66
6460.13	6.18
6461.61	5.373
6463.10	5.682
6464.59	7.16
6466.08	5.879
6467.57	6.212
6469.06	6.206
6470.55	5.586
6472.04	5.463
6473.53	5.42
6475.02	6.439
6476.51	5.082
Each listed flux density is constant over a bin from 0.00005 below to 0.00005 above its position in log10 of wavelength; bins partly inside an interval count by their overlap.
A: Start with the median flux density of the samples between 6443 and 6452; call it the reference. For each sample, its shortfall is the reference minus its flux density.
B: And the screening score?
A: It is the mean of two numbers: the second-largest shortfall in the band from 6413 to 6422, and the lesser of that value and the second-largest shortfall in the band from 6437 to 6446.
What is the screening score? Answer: -0.5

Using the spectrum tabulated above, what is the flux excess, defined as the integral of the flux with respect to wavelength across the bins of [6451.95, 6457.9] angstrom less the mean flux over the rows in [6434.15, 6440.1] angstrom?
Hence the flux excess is 27.8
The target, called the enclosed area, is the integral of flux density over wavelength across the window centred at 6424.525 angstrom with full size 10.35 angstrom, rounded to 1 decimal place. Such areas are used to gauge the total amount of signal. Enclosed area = 64.2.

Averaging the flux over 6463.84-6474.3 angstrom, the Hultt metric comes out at 5.99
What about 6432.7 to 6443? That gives 6.42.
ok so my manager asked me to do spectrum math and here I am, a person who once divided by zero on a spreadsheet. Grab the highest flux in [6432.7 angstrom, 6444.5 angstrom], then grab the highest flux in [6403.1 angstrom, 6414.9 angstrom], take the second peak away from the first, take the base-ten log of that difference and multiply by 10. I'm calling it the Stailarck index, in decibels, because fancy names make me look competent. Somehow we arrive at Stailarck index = -22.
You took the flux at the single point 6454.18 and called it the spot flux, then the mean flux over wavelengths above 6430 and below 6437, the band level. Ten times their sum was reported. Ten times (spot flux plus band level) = 117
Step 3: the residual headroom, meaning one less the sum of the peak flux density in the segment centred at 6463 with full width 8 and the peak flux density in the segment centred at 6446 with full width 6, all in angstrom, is -12.3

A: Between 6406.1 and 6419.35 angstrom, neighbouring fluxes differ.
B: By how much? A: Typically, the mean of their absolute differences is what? 0.58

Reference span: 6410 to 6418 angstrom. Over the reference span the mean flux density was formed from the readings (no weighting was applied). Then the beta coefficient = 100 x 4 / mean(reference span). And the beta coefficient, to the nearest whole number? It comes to 62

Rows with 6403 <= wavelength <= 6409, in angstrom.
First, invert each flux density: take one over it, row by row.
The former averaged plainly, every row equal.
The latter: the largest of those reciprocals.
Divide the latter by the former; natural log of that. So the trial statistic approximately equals 0.08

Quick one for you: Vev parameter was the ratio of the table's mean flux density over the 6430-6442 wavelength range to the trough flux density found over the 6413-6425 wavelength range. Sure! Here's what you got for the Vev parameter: 1.00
